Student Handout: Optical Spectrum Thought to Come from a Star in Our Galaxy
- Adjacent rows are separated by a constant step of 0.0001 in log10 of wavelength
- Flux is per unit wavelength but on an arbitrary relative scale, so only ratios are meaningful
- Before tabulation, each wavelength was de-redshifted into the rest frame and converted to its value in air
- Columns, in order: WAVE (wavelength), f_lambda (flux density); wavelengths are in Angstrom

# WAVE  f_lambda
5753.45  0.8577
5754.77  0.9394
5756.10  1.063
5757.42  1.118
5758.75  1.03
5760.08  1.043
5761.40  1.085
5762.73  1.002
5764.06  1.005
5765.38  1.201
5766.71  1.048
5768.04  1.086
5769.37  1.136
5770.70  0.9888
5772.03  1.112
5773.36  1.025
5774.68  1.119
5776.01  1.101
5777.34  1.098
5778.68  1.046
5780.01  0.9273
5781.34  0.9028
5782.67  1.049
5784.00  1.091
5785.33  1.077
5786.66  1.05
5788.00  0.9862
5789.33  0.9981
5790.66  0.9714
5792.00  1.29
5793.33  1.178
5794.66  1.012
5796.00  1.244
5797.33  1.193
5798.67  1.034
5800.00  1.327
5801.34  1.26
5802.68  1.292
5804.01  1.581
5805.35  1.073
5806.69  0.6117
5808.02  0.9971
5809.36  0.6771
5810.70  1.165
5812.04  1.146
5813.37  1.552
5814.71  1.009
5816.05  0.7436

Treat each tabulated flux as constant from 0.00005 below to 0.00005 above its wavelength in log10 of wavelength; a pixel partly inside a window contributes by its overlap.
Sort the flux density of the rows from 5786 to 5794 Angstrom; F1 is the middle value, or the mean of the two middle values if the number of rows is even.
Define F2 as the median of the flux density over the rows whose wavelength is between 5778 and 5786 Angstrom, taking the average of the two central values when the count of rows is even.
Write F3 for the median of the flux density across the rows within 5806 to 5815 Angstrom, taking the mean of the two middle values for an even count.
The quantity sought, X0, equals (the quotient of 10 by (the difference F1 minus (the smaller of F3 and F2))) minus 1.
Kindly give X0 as 663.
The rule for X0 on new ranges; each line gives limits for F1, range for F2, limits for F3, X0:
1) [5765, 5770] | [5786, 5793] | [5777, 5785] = 88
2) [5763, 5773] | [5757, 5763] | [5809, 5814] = 232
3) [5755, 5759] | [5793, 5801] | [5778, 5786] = 644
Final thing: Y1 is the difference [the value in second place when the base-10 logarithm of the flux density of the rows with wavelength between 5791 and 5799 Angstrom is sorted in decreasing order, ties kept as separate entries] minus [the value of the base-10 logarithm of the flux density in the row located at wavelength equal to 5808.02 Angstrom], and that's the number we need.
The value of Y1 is 0.096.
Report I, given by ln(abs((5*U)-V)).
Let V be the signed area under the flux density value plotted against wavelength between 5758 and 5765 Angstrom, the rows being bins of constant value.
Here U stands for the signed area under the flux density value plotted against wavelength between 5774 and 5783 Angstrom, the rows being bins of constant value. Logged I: 3.7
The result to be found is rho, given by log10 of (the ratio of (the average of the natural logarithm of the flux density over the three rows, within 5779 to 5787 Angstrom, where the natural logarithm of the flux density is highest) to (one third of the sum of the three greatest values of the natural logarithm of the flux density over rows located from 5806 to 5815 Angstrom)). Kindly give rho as -0.54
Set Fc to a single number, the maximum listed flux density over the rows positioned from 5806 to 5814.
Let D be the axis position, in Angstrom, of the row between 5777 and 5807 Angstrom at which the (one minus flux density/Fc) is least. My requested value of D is 5804.01 Angstrom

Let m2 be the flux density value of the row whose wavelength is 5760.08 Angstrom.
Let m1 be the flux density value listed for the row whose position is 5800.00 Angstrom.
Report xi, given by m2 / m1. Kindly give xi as 0.79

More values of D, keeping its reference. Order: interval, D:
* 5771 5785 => 5774.68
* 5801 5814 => 5804.01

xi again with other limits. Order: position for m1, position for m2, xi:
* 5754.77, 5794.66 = 1.08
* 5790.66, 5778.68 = 1.08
